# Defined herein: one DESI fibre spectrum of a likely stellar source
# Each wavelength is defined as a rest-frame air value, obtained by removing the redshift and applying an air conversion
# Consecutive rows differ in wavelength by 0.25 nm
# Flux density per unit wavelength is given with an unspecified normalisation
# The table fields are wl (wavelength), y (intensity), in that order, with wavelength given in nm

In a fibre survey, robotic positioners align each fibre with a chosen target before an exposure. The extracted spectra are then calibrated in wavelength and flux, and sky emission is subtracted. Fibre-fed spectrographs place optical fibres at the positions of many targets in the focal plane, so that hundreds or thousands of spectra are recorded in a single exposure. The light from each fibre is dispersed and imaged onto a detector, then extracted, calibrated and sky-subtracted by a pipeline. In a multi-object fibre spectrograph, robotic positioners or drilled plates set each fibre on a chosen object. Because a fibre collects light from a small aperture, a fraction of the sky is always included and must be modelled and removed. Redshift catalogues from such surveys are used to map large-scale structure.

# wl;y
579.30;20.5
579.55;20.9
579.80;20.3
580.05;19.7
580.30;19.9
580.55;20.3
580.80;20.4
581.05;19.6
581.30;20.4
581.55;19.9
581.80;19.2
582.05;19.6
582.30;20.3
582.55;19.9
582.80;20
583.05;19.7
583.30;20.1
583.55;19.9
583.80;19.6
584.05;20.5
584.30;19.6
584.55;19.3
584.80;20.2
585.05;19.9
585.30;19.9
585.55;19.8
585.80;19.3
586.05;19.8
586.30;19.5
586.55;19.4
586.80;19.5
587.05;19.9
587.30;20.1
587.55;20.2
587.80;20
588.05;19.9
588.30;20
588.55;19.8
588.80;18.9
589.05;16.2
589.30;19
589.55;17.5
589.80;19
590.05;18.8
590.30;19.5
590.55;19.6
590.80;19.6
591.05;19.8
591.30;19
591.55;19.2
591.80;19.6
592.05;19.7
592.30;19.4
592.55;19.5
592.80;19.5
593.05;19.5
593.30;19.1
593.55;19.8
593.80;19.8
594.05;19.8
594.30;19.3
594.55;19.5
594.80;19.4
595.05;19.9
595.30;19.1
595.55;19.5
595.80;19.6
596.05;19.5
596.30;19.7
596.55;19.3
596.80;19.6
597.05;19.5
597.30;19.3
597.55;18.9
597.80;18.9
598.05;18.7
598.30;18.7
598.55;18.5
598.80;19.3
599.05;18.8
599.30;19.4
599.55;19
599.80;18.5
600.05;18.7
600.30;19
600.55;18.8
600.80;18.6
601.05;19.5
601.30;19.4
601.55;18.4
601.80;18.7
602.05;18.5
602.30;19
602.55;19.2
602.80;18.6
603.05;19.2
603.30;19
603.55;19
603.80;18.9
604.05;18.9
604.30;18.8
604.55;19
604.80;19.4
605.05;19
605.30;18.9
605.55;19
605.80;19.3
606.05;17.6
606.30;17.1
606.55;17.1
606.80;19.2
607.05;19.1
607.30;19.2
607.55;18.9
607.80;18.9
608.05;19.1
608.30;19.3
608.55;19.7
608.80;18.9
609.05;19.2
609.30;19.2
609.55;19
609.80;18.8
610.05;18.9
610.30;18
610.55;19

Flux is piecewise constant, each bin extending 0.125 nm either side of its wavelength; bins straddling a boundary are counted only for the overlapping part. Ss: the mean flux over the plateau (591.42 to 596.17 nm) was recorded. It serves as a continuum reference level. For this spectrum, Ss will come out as 19.5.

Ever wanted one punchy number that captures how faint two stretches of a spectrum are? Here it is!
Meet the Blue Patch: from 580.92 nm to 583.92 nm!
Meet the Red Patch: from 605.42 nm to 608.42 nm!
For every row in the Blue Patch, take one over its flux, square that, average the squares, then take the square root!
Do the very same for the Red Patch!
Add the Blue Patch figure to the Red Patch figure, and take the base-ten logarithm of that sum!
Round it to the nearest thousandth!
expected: -0.982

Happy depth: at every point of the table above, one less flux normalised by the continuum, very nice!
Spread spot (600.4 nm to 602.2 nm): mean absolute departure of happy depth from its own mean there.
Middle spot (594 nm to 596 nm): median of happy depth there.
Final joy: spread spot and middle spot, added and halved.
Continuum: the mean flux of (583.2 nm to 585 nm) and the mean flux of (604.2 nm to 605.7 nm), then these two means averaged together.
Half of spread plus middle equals 0.0077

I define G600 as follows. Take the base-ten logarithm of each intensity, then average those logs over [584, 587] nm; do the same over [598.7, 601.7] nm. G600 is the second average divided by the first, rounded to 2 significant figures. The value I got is 0.99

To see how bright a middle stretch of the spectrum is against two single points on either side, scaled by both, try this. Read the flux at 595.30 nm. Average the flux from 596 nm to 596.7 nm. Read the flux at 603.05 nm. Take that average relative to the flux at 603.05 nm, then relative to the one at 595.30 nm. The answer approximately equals 0.0532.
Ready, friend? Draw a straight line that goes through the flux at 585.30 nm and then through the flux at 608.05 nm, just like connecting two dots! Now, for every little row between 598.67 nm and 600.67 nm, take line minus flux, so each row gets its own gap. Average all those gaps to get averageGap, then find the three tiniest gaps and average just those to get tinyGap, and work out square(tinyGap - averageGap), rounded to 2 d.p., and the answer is 0.08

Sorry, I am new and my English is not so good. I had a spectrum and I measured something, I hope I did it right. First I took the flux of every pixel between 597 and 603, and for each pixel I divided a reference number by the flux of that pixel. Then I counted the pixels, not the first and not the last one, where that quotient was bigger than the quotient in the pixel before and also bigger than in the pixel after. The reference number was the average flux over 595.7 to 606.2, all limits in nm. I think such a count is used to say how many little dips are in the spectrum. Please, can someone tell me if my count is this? 6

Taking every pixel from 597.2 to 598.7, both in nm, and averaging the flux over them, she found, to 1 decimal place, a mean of 18.8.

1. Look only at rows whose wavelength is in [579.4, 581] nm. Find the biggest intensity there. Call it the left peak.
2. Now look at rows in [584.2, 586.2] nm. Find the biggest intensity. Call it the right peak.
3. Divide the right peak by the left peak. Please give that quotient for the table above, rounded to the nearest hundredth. 0.97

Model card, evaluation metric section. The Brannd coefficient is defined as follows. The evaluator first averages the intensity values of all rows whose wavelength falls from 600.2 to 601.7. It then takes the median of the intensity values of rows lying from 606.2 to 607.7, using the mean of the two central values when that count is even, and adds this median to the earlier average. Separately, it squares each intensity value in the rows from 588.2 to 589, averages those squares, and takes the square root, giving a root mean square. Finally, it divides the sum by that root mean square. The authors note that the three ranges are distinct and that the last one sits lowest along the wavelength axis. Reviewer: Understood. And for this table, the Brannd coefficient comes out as 1.94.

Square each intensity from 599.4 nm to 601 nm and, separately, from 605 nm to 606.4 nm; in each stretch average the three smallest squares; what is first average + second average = 666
